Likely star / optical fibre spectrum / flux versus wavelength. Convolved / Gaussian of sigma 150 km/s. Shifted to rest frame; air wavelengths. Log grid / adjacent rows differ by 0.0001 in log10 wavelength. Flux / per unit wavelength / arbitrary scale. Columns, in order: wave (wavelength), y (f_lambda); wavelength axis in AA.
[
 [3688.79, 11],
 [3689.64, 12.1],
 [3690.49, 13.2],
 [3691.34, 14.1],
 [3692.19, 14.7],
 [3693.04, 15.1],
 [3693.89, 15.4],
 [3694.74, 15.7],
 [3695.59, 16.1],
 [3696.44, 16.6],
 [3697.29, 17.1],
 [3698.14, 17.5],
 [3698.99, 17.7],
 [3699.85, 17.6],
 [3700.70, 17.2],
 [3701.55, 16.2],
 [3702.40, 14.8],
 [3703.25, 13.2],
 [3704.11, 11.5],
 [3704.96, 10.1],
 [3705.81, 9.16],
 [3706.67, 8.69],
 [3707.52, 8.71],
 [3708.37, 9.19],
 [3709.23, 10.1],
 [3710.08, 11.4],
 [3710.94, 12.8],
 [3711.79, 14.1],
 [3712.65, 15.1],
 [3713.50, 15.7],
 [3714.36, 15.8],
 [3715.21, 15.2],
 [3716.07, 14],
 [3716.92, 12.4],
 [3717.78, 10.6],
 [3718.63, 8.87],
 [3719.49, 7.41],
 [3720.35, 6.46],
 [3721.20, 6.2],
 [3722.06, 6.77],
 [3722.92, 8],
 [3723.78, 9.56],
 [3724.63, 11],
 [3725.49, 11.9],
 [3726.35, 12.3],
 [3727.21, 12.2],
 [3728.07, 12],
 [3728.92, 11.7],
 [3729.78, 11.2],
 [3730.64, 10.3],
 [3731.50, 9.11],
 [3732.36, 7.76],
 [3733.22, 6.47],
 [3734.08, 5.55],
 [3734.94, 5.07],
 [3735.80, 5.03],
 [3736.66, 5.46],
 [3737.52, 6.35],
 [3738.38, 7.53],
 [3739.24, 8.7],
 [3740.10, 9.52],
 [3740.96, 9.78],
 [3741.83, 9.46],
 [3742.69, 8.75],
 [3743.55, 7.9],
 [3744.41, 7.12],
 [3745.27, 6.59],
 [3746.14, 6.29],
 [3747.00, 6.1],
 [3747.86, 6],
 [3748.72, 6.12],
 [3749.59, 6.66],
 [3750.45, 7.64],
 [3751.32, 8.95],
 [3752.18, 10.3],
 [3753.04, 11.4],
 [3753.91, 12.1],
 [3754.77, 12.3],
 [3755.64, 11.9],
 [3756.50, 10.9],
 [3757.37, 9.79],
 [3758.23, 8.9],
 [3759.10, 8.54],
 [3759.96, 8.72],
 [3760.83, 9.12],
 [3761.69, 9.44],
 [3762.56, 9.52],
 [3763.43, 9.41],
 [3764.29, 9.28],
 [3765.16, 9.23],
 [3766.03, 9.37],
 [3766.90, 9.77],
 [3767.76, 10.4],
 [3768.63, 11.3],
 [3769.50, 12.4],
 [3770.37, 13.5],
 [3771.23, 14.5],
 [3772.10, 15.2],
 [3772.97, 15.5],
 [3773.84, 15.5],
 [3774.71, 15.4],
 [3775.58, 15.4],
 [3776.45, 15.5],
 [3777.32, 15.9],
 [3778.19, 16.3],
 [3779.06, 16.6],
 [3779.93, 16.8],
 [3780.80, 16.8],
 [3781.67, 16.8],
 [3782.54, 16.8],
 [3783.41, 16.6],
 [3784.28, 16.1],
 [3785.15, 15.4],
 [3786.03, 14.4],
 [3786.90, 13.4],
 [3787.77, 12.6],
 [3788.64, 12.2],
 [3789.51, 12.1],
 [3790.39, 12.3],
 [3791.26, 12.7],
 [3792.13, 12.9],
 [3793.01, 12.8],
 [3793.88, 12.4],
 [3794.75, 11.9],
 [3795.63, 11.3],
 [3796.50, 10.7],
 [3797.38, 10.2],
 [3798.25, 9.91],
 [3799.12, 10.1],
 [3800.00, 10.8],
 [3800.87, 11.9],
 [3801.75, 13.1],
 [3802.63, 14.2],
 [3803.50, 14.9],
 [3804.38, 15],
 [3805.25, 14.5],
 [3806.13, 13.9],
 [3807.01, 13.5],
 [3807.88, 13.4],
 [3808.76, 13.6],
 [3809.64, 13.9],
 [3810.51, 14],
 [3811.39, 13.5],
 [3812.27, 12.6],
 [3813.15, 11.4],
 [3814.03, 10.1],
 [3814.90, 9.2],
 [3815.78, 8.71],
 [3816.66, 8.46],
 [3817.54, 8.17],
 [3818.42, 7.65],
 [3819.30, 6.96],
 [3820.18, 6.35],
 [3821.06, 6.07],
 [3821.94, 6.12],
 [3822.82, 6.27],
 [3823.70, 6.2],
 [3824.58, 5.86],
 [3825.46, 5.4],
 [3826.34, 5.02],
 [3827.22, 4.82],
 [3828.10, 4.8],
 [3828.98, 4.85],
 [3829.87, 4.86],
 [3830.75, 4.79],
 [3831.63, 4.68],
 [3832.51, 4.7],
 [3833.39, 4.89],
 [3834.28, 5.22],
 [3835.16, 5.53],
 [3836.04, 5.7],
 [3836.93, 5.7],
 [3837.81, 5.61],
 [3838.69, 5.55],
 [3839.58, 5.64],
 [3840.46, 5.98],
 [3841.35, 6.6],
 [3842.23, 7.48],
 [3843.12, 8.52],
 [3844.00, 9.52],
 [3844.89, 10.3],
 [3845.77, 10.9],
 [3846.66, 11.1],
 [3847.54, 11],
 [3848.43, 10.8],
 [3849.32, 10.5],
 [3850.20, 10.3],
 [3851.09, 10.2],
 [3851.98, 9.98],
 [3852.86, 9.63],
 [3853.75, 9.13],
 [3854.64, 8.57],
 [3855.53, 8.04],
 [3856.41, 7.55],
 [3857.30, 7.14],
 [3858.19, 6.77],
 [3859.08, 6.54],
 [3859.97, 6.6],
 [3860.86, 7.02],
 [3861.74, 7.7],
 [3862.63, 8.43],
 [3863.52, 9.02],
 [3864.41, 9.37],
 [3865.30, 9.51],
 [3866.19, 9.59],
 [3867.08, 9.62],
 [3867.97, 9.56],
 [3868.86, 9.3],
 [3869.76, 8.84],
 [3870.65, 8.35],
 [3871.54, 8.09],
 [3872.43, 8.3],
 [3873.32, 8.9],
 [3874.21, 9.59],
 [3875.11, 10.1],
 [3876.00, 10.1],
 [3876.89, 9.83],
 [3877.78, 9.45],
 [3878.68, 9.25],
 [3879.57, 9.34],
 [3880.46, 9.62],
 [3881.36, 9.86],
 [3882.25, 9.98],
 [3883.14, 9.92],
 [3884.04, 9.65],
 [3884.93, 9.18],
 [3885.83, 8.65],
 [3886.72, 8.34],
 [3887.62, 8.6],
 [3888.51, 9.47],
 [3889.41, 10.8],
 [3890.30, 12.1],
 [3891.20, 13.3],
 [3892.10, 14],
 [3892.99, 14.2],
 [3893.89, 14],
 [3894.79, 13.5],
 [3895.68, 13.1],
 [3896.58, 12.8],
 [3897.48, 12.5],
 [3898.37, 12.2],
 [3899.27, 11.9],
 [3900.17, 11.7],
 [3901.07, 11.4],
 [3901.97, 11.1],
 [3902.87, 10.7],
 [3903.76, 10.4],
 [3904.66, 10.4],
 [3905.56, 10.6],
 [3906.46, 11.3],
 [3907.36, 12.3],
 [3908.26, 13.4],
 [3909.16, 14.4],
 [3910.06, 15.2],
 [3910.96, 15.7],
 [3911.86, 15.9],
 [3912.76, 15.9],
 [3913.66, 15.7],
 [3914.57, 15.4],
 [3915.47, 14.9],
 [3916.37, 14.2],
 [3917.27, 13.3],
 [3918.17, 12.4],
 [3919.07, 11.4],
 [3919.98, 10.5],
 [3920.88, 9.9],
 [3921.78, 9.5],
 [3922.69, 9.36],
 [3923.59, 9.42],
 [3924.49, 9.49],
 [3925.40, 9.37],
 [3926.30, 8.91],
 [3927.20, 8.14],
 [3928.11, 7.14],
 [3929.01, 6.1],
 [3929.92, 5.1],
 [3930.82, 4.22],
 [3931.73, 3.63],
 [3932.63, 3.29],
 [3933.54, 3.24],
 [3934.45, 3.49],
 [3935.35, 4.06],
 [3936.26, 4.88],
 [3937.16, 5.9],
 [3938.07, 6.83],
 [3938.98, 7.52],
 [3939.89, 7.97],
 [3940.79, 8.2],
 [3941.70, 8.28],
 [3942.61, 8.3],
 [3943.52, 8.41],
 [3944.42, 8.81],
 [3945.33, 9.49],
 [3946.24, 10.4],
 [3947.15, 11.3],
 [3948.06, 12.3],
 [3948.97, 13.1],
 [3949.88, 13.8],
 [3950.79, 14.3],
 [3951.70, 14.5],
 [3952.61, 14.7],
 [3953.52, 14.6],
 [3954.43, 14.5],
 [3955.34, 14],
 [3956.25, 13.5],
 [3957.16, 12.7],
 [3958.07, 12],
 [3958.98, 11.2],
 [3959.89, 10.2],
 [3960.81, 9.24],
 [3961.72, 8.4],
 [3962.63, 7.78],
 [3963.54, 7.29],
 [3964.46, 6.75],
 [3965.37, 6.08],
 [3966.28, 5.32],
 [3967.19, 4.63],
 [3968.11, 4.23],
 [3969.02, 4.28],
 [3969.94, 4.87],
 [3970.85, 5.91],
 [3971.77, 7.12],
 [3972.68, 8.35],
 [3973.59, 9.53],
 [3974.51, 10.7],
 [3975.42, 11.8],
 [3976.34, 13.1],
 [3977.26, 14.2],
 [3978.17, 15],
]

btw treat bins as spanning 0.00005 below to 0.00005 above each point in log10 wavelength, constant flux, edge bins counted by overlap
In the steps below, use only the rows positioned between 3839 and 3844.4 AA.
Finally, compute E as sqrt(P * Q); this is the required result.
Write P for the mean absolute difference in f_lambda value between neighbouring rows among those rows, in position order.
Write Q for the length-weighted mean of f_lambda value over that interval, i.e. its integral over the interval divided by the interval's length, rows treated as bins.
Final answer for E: 2.37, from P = 0.78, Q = 7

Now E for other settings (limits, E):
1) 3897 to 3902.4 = 1.82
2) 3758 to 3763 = 1.56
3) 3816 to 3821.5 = 1.87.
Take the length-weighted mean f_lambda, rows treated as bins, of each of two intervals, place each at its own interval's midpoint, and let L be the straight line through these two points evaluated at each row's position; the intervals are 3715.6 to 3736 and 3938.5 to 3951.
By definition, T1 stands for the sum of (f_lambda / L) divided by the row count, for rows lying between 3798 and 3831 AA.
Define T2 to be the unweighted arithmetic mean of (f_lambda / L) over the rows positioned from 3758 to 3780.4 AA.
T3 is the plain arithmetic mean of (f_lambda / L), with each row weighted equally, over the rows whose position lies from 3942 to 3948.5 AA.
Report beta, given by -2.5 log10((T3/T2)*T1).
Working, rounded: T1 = 1.00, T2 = 1.31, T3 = 1.0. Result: 0.31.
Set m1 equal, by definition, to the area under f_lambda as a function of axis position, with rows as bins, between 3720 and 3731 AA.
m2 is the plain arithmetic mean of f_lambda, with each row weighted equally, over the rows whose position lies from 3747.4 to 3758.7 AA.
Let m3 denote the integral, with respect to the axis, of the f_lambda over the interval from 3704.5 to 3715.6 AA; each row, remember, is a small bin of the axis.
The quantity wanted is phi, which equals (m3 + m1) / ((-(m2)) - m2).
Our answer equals -13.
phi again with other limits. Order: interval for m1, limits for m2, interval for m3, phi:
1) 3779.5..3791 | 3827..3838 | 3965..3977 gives -26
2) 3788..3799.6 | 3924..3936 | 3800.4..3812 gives -25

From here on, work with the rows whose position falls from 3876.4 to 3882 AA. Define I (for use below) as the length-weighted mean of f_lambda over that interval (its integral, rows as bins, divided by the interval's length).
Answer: 10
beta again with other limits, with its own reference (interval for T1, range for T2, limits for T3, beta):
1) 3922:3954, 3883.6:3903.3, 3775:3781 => -0.24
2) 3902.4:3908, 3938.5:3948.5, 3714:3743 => -0.21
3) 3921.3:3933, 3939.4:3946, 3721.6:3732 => 0.04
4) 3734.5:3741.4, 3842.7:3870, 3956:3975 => 0.45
